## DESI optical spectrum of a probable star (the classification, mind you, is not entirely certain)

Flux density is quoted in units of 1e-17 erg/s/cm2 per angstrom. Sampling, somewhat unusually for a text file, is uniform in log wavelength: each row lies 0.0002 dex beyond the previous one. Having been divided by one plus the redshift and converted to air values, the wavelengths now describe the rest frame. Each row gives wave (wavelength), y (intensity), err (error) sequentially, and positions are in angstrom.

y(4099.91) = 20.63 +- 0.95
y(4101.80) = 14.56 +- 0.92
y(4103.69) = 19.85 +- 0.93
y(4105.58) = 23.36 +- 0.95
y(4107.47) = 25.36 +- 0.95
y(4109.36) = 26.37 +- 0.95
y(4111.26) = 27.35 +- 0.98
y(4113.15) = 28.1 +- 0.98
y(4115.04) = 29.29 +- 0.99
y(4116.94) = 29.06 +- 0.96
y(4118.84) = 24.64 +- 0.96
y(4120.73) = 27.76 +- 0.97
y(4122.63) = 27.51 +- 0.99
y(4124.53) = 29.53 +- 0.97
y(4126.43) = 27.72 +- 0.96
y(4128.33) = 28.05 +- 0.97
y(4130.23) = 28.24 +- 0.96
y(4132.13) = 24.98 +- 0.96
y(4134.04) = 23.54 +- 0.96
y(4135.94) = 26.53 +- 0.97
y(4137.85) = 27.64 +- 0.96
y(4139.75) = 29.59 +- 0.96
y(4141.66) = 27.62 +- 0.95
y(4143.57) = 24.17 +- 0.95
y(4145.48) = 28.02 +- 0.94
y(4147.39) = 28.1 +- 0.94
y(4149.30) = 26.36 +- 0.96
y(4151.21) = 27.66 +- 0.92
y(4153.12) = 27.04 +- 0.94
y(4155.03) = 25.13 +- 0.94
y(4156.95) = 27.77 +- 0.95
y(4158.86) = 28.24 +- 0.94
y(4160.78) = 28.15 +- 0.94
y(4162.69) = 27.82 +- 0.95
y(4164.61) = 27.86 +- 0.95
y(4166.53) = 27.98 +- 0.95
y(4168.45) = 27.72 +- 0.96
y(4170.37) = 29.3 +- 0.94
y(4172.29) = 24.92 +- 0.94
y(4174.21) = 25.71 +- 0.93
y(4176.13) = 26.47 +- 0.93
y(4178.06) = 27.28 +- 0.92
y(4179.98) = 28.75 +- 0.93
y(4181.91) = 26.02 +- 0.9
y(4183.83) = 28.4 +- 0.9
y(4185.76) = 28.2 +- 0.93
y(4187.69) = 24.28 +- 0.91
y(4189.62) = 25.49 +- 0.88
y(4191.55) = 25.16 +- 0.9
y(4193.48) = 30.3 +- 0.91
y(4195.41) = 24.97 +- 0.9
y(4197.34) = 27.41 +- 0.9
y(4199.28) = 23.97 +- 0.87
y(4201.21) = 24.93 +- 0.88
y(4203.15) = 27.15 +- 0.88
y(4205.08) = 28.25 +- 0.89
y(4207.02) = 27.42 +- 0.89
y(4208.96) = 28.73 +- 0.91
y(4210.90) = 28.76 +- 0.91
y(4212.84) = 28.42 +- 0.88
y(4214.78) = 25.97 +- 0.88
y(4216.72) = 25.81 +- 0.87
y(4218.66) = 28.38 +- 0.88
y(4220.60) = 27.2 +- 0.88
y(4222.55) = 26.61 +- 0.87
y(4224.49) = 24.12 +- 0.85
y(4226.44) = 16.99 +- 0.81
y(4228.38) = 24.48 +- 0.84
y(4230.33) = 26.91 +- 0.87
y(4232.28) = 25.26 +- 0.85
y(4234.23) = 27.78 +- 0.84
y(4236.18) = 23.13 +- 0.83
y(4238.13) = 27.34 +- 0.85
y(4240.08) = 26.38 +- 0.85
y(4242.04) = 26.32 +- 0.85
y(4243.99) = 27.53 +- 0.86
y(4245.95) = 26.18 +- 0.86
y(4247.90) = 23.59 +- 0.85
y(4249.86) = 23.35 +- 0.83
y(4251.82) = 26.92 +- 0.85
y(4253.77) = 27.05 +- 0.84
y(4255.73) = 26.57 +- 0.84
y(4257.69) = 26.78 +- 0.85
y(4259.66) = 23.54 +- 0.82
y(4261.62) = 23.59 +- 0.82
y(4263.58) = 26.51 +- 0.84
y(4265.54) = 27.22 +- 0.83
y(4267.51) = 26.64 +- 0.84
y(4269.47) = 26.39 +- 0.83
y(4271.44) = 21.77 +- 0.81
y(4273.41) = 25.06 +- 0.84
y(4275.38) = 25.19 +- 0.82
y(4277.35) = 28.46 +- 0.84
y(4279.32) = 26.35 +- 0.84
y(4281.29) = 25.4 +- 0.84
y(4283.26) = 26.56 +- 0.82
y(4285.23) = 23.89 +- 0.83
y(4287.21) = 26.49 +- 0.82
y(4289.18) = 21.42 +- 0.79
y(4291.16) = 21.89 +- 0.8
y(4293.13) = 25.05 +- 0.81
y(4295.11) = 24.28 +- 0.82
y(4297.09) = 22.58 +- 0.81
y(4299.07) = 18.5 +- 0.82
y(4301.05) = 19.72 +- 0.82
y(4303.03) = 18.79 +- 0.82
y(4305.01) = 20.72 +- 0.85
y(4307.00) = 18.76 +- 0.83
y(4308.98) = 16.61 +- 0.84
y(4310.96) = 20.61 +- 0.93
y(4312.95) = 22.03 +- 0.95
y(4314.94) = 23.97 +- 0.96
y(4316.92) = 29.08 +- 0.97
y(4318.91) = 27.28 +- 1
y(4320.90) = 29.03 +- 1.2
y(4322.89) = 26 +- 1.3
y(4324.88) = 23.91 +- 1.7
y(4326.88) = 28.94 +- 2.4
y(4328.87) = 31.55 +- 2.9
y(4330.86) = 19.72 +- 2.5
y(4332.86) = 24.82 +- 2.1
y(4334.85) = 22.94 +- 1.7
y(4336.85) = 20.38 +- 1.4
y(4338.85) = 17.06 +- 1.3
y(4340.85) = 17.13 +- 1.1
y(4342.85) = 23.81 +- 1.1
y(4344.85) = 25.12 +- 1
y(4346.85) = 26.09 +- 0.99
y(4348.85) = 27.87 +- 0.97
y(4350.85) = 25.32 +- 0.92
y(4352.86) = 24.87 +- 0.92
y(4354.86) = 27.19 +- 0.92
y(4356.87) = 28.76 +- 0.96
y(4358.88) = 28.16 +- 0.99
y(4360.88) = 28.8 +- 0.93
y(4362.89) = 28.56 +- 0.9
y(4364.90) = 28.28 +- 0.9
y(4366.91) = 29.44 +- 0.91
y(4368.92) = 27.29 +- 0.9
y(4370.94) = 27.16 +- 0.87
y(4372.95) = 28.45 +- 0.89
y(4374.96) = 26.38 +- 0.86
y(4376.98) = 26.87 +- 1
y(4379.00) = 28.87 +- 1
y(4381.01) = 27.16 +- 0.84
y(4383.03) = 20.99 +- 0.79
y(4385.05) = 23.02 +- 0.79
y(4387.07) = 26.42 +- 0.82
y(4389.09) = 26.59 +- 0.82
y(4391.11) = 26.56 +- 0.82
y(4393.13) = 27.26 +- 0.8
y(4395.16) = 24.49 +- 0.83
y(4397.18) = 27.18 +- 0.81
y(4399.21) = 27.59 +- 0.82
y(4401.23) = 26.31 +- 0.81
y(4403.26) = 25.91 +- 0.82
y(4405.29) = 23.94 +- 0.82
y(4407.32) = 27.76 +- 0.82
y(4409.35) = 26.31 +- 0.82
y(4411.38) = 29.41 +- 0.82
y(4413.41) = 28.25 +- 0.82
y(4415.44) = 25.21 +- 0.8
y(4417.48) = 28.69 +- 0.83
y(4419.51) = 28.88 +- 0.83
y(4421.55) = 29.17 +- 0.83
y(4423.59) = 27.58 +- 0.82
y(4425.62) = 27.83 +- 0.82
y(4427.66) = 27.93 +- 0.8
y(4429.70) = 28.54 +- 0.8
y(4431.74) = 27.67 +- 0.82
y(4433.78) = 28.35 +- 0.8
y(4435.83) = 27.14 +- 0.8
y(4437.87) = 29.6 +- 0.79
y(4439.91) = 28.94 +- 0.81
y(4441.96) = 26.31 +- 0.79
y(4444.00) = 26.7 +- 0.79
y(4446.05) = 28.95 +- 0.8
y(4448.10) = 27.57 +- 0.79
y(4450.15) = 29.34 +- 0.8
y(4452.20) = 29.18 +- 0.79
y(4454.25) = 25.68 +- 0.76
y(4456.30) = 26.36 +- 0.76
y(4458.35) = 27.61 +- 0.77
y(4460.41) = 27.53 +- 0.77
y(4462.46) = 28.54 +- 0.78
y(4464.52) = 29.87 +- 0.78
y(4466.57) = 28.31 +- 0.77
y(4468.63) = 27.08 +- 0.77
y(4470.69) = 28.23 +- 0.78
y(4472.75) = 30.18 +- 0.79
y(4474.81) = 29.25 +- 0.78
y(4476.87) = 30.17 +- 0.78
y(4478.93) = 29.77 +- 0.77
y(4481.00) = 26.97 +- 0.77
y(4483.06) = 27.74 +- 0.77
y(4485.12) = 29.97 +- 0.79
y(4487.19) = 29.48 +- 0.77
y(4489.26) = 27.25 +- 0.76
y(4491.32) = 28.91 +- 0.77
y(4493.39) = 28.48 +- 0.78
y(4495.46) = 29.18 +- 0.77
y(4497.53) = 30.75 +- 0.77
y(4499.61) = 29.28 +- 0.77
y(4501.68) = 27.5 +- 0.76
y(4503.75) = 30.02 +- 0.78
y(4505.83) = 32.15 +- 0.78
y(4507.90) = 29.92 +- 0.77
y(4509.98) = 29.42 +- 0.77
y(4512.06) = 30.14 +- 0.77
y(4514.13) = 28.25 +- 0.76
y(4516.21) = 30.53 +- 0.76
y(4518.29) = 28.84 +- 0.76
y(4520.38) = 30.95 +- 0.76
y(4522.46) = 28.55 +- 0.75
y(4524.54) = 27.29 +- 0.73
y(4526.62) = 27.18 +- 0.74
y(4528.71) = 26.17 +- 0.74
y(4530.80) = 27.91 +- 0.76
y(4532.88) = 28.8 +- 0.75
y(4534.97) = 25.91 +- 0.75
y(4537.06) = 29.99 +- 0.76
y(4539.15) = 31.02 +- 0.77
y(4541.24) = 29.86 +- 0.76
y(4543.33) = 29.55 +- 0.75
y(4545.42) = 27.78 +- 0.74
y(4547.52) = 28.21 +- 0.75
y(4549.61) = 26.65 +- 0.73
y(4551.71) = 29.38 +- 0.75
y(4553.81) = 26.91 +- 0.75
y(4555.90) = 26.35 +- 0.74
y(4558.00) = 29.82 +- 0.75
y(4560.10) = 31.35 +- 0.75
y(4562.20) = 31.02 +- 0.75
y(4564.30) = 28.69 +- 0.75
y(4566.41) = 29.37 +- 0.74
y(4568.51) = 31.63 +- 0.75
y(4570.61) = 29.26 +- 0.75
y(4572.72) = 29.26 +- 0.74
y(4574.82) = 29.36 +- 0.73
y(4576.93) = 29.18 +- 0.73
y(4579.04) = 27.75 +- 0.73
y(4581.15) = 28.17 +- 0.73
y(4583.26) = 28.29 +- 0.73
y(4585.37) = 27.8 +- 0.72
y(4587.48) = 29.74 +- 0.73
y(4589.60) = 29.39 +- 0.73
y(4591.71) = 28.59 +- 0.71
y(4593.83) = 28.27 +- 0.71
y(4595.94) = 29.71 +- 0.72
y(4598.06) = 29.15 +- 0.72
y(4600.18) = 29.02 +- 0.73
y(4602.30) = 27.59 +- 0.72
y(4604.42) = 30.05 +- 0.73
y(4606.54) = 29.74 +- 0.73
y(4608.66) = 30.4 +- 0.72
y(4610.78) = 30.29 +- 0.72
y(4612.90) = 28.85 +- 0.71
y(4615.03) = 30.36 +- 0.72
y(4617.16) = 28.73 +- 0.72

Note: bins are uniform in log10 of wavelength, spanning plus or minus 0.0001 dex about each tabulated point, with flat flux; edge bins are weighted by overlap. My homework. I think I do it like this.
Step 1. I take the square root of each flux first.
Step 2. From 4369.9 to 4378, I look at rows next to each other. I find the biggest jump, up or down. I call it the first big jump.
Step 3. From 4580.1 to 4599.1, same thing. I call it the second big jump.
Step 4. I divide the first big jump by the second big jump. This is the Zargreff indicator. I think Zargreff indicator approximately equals 1.1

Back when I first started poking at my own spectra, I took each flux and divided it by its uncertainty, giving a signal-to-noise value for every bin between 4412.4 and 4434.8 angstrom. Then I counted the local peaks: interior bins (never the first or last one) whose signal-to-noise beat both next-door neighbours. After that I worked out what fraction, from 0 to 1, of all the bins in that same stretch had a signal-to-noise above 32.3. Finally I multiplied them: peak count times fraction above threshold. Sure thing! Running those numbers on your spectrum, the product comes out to 1.82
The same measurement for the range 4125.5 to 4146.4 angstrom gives 0.00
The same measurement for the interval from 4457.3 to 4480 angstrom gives 3.00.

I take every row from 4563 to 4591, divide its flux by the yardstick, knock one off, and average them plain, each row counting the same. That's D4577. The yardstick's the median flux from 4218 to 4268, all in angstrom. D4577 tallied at 0.10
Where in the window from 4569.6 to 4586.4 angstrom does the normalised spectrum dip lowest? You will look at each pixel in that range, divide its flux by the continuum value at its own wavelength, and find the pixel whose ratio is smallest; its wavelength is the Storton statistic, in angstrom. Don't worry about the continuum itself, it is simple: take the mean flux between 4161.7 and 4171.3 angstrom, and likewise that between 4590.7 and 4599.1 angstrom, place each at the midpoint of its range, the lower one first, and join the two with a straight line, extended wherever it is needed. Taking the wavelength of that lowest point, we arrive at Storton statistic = 4579.04 angstrom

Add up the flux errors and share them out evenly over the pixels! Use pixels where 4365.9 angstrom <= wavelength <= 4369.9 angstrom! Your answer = 0.905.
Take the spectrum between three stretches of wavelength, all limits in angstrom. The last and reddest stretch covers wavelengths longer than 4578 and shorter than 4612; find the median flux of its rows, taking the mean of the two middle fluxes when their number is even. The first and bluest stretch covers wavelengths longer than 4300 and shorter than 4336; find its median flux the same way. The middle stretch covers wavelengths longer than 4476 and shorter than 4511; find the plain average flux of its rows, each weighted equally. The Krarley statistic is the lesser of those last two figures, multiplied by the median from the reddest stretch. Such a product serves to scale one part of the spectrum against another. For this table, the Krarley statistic 681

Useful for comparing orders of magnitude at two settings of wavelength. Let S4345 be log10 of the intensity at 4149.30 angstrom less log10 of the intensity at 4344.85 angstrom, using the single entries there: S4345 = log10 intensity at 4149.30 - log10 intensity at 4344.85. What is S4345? 0.021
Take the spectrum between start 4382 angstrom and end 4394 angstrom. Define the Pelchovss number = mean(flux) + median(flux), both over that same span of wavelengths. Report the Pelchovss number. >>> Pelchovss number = 51.6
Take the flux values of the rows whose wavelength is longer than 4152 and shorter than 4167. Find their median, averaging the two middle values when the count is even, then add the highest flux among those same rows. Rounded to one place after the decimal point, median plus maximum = 56.1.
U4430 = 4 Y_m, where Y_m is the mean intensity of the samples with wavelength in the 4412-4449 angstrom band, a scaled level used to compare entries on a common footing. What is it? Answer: 112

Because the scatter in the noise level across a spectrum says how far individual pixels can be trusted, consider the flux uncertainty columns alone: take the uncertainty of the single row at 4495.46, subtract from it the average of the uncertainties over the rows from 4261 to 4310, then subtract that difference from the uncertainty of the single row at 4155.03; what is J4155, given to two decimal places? 1.00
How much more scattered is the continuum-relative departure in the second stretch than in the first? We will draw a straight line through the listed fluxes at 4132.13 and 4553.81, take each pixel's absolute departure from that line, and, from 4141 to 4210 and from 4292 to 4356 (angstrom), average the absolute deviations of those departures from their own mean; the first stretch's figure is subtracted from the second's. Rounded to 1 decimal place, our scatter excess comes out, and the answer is 1.3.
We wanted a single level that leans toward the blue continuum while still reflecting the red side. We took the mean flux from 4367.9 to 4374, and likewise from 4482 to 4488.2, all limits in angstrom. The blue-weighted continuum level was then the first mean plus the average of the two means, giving 56.0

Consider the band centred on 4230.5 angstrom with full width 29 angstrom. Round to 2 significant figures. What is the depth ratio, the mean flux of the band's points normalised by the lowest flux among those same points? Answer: 1.5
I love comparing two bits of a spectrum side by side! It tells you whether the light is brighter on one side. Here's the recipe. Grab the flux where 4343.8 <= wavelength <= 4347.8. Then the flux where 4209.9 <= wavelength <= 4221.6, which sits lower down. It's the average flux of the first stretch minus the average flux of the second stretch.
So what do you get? -1.8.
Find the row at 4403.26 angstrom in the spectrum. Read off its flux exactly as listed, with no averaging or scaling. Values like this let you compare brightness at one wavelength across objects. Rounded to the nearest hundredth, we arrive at 25.91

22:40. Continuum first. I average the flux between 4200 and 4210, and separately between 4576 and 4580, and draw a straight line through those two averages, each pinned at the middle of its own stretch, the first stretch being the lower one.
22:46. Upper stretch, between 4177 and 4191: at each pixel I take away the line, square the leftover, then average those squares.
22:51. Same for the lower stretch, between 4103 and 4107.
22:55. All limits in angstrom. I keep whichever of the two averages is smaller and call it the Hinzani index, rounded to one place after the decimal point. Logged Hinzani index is 2.6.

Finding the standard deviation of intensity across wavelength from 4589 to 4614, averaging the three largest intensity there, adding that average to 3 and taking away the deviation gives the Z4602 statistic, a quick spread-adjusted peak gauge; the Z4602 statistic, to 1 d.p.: 32.4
